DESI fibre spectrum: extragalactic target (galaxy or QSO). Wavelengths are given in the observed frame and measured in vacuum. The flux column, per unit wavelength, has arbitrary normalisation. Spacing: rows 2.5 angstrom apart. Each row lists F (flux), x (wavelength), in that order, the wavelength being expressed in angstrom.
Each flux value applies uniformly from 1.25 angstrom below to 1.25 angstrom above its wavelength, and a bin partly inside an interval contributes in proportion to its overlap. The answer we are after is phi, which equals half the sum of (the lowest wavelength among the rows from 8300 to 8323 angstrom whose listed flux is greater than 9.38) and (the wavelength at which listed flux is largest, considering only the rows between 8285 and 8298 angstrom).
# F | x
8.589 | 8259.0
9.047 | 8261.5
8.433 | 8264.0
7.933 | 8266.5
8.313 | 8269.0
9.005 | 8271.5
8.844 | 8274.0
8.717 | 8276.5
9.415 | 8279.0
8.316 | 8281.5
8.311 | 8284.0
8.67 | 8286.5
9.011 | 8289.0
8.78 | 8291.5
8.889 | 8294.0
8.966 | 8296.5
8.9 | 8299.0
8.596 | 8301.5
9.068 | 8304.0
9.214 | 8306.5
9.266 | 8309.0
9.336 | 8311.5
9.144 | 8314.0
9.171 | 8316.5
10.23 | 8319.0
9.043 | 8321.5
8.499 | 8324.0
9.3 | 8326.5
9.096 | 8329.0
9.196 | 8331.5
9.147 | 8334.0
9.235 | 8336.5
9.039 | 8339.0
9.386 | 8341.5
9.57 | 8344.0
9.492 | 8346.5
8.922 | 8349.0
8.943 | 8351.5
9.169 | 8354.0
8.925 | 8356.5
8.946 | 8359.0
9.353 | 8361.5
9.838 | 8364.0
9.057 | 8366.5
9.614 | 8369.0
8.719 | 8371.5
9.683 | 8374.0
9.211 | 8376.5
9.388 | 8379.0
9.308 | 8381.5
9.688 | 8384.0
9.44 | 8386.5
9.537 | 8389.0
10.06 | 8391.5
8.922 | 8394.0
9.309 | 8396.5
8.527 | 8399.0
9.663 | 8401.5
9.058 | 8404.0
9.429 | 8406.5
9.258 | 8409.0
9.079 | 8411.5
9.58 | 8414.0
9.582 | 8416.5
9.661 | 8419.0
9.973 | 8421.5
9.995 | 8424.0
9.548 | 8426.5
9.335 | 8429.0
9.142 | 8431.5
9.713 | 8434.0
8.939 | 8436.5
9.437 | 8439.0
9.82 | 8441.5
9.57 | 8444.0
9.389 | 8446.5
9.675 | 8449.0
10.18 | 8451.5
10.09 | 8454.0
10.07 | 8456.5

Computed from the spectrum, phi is 8304.0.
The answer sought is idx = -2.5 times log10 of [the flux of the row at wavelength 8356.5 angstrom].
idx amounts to -2.38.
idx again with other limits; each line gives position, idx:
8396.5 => -2.42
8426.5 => -2.45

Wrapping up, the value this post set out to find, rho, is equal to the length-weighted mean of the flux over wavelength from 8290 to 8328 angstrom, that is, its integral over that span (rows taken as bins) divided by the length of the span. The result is 9.1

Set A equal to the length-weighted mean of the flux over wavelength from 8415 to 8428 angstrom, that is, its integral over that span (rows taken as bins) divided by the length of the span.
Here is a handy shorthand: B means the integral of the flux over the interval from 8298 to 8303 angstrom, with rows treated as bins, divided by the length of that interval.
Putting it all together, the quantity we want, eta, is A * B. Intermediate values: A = 9.7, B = 8.76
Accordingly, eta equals 85.3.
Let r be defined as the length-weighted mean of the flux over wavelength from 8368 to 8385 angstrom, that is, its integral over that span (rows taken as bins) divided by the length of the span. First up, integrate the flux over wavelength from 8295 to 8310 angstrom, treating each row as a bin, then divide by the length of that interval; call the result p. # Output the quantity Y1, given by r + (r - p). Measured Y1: 9.7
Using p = 9.0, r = 9.4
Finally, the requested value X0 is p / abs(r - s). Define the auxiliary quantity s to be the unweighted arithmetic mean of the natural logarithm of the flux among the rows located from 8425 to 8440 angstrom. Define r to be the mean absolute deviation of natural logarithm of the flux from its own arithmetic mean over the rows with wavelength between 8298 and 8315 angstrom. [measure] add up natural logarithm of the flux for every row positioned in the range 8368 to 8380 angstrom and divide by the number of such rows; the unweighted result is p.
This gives 1.01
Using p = 2.23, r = 0.021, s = 2.24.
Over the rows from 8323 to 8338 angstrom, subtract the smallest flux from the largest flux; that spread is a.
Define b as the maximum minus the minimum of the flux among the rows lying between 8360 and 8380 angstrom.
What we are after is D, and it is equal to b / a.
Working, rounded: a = 0.80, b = 1.1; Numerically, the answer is 1.40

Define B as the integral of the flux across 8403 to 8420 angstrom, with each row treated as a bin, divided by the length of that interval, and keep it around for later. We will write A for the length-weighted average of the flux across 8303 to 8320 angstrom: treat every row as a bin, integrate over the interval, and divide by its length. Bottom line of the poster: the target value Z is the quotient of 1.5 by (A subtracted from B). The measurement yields 37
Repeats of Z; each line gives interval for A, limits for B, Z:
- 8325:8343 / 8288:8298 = -5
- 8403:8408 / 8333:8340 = -14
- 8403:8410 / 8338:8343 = -95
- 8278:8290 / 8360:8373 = 3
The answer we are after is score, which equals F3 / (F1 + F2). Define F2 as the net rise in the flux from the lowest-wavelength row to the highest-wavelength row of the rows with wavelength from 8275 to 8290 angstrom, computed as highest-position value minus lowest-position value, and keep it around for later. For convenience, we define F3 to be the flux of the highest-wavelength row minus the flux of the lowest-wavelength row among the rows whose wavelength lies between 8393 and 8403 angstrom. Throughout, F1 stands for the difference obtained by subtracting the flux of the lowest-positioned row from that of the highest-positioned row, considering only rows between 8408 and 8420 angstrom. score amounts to 1.1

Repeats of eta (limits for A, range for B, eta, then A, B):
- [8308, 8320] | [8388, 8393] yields 92.0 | 9.4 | 9.77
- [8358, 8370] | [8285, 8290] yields 82.5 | 9.4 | 8.81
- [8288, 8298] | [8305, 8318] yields 82.3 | 8.9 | 9.24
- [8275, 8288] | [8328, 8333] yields 79.5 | 8.7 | 9.15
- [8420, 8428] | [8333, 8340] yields 89.8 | 9.8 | 9.14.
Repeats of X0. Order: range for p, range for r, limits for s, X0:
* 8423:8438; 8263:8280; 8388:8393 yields 1.00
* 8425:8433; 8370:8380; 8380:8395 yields 1.01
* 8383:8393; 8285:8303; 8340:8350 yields 1.02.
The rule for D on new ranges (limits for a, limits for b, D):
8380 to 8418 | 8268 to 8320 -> 1.25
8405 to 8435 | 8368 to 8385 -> 1.06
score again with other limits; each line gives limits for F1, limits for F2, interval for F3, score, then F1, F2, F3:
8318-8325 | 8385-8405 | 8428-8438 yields 0.2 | -1.7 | -0.4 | -0.4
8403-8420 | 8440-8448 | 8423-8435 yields -1.6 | 0.6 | -0.4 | -0.3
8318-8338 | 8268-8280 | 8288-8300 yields -1.0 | -1.0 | 1.1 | -0.1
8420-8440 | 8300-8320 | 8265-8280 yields 1.3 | -0.5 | 1.6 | 1.5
